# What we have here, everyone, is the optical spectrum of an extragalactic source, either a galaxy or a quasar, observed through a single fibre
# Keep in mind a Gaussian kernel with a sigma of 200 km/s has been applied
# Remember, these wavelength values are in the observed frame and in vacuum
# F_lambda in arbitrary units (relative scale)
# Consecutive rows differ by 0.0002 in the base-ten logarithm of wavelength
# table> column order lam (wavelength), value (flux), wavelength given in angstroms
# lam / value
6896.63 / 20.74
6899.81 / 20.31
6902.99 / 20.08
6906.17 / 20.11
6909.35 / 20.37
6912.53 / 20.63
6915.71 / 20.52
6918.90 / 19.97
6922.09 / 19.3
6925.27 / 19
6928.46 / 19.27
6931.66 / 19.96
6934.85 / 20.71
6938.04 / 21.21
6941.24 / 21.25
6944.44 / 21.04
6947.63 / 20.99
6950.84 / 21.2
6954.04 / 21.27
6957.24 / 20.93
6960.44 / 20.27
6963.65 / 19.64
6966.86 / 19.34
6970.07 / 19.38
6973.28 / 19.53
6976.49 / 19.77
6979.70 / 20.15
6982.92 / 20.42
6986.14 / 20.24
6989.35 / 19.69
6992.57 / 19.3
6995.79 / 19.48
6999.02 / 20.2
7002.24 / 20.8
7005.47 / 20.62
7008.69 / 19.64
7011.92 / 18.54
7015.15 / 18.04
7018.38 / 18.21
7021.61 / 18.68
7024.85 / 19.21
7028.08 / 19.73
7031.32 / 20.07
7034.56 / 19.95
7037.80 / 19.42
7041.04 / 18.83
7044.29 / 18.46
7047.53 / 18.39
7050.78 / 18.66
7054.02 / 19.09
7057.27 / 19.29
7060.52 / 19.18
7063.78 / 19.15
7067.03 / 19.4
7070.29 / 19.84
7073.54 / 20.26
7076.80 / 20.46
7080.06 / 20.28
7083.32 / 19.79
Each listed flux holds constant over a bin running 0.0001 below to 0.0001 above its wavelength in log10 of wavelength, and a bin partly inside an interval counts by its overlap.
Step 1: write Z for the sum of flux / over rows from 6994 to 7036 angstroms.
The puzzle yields 253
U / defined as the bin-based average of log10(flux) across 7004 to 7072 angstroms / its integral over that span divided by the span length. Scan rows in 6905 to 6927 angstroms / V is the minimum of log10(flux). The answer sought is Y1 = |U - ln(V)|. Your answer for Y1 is 1.04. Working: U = 1.28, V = 1.28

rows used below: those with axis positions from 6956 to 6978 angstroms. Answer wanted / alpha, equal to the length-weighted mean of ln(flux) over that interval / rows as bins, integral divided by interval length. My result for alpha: 2.99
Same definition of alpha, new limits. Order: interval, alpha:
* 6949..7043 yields 2.98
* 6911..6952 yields 3.01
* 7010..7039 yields 2.95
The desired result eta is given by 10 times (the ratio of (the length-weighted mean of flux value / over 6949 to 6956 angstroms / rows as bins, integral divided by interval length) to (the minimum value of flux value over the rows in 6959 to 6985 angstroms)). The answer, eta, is 11.0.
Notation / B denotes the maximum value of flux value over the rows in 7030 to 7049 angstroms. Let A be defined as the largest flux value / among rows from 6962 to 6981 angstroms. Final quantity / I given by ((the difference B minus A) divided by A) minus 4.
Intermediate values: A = 20.15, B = 20.07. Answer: -4.00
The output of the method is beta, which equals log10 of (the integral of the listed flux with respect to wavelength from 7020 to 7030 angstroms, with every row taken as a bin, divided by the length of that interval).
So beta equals 1.28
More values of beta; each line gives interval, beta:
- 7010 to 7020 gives 1.26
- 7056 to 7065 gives 1.28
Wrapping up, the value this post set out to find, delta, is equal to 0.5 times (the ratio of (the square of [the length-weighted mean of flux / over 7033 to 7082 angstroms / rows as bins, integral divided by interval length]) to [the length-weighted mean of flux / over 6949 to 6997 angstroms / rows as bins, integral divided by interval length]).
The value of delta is 9.4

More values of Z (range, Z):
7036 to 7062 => 151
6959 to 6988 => 179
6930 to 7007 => 487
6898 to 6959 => 388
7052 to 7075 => 136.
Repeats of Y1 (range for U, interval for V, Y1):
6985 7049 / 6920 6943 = 1.04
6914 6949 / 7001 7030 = 1.08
